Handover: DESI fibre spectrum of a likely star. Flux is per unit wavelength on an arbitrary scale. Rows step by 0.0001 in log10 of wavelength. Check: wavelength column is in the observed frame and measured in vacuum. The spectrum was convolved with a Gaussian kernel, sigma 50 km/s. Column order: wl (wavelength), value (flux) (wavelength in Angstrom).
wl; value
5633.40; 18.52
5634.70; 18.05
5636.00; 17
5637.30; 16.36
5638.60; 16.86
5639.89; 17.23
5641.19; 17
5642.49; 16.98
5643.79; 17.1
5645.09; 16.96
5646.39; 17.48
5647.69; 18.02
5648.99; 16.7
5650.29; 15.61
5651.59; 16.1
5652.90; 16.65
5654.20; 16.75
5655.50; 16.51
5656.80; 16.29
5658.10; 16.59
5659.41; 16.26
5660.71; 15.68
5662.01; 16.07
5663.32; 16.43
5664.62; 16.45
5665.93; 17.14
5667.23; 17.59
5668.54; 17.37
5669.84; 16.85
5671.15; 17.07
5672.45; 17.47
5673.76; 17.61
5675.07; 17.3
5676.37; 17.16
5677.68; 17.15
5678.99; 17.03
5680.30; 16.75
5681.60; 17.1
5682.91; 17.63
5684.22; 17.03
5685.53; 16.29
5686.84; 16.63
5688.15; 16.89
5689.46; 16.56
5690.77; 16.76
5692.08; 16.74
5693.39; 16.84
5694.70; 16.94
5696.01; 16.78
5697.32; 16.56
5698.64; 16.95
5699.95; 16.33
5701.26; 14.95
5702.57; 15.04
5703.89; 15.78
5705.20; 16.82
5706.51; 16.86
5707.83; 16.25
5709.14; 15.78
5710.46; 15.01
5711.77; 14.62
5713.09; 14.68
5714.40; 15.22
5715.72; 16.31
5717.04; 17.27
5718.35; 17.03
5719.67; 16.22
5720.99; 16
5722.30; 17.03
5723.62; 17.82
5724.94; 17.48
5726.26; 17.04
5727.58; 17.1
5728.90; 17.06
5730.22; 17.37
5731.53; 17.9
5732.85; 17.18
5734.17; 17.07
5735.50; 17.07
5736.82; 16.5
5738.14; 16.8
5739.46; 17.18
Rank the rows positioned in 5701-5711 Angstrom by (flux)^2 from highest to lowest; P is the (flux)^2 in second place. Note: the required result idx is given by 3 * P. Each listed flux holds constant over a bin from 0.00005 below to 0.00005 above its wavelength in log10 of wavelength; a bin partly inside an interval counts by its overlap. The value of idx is 849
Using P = 283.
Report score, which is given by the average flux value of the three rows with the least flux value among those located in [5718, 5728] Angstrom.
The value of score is 16.4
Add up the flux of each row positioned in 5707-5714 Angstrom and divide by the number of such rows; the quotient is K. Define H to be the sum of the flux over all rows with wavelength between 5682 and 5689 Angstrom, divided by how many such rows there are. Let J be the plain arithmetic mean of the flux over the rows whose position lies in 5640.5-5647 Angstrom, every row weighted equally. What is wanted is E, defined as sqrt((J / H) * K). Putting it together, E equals 3.93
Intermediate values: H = 16.9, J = 17.1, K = 15.3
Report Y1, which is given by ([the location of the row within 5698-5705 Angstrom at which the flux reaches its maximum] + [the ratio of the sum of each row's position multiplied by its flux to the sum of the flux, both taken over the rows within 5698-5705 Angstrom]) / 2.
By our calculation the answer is 5699.9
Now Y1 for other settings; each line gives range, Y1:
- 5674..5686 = 5681.6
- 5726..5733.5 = 5730.6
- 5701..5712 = 5706.5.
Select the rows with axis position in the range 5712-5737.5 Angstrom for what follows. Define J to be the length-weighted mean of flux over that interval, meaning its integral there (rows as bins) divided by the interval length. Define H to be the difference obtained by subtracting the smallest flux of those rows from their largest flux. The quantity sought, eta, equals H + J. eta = 20.0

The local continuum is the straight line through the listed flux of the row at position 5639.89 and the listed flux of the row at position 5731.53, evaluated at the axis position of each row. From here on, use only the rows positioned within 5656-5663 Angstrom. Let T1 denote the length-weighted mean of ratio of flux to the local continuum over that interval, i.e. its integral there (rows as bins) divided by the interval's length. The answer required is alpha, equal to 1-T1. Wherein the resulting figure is 0.068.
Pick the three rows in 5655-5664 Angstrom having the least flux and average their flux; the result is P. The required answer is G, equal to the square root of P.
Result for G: 4.00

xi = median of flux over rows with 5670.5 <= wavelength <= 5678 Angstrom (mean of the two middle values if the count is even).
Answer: 17.2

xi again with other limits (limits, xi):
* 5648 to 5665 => 16.4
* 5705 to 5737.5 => 17.0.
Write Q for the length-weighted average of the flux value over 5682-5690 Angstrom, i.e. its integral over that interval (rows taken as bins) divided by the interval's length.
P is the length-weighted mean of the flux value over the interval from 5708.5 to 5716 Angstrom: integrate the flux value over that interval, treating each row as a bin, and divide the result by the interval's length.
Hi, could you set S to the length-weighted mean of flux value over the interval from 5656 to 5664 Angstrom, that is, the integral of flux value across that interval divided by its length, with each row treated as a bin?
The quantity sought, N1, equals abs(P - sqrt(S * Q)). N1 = 1.32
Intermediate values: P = 15.2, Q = 16.8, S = 16.23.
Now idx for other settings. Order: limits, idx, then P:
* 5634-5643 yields 891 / 297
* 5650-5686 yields 930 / 310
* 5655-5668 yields 881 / 294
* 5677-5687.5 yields 882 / 294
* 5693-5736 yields 953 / 318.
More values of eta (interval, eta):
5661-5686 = 18.6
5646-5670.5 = 19.1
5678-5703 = 19.3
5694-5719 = 18.7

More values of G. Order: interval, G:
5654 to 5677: 4.00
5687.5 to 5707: 3.91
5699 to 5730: 3.84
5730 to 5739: 4.10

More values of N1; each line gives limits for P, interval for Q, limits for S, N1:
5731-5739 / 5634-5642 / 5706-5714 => 0.79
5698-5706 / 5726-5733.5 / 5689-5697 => 1.03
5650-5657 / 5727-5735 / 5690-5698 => 0.66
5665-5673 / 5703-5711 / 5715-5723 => 0.88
